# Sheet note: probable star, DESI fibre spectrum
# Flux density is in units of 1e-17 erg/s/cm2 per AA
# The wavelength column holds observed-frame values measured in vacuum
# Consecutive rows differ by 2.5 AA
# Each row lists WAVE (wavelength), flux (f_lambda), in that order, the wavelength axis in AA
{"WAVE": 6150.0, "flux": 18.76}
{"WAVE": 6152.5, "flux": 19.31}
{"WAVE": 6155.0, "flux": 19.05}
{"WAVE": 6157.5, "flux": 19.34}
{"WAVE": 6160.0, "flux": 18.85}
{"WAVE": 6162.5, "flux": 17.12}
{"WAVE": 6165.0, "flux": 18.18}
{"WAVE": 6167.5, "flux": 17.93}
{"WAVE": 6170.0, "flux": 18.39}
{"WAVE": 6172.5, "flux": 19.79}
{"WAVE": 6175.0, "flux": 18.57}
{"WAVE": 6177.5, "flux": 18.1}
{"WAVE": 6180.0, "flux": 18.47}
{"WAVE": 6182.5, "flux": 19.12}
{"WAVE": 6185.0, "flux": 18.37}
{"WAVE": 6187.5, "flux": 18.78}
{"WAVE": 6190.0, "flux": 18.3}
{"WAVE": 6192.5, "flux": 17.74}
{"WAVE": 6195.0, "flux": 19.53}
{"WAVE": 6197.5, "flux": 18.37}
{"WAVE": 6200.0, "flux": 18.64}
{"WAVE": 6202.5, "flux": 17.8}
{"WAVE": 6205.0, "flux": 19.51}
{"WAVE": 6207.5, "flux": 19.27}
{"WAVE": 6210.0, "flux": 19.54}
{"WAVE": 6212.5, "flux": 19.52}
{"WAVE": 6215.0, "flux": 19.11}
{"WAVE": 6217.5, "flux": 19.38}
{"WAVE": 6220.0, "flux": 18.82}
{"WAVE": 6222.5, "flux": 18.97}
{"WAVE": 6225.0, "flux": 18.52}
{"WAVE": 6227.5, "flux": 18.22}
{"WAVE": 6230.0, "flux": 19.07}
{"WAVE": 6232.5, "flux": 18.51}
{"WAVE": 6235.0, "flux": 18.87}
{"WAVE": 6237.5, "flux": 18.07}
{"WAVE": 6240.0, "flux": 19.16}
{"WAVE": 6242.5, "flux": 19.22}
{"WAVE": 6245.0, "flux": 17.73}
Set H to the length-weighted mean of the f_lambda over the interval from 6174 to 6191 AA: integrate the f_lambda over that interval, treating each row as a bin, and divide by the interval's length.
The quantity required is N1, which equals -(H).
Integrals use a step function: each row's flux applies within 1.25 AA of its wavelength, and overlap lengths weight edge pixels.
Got -18.53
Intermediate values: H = 18.5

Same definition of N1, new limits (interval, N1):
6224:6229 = -18.40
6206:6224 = -19.22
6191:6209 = -18.70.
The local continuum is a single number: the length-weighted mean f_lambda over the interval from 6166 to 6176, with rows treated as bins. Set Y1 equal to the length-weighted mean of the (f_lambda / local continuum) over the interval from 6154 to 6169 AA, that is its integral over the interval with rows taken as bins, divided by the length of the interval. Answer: 0.99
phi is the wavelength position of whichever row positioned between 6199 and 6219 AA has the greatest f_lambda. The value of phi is 6210.0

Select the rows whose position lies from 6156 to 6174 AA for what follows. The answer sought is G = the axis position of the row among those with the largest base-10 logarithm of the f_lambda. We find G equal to 6172.5 AA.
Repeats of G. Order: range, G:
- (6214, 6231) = 6217.5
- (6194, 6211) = 6210.0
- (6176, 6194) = 6182.5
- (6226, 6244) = 6242.5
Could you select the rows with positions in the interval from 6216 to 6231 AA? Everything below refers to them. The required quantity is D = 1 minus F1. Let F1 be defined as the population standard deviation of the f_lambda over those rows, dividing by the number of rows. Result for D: 0.6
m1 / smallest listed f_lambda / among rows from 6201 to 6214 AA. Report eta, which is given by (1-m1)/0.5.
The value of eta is -33.6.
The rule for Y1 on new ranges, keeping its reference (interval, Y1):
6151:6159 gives 1.03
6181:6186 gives 1.00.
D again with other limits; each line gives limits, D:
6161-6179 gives 0.3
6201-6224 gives 0.5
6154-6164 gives 0.1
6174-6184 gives 0.6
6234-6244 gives 0.5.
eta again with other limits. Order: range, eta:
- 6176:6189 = -34.2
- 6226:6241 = -34.1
